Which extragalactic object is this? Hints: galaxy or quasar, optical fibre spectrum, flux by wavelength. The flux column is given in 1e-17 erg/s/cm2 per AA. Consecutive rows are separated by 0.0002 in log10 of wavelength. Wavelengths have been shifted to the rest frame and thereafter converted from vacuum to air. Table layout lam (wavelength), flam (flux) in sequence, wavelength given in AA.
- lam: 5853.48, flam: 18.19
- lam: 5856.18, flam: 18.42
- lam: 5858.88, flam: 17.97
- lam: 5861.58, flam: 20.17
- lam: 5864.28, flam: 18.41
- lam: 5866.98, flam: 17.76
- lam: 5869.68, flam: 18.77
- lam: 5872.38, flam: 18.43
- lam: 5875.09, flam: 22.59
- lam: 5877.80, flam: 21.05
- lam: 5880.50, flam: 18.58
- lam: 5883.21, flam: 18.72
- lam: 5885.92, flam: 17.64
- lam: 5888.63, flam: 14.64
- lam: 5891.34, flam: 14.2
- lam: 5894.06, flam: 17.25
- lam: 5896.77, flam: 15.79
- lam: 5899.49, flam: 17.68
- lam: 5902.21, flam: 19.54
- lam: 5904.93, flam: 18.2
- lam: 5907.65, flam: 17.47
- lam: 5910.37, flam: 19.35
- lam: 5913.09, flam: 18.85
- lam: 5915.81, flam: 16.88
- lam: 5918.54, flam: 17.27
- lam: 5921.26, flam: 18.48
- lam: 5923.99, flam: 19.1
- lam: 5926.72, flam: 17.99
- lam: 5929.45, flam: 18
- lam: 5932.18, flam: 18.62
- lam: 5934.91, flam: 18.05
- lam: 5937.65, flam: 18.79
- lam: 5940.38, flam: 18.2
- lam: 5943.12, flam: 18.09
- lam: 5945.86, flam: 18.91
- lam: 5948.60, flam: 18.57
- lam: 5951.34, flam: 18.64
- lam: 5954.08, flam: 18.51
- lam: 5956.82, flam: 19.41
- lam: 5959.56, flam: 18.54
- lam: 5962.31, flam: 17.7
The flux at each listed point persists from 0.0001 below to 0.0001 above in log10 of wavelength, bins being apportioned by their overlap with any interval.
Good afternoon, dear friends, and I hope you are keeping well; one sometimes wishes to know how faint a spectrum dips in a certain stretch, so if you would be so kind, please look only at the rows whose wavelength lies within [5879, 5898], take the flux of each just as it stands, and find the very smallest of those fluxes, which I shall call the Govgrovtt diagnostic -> 14.2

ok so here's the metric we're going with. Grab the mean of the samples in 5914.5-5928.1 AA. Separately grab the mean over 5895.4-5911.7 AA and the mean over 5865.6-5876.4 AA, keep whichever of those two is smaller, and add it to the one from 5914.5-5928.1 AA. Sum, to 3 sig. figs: 35.9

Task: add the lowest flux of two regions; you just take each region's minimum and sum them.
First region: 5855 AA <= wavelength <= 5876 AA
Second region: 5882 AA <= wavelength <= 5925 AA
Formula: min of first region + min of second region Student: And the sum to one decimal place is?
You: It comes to 32.0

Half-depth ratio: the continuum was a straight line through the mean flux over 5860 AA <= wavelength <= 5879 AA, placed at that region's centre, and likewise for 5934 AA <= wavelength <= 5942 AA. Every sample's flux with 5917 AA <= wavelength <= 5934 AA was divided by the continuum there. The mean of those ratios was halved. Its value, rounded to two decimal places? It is 0.49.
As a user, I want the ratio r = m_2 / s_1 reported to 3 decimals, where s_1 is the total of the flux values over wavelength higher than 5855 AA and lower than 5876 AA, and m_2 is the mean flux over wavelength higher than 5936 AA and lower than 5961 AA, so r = 0.122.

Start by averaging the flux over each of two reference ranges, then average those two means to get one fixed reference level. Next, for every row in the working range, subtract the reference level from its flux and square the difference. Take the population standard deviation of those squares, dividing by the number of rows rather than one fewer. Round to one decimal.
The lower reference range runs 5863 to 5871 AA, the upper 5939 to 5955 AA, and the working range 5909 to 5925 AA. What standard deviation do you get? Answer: 0.8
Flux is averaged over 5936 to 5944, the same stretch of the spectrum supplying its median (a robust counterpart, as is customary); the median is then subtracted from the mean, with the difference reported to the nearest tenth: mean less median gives 0.2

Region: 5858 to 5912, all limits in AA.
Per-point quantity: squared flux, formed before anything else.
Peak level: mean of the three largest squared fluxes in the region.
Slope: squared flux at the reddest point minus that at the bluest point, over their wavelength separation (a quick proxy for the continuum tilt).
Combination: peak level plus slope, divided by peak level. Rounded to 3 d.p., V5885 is 1.002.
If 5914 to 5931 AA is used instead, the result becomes 1.008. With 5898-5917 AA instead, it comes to 0.995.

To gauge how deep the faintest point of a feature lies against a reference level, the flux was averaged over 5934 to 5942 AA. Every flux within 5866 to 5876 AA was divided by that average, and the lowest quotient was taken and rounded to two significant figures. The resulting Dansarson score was 0.97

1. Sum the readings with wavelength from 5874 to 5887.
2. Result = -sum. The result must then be -98.6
